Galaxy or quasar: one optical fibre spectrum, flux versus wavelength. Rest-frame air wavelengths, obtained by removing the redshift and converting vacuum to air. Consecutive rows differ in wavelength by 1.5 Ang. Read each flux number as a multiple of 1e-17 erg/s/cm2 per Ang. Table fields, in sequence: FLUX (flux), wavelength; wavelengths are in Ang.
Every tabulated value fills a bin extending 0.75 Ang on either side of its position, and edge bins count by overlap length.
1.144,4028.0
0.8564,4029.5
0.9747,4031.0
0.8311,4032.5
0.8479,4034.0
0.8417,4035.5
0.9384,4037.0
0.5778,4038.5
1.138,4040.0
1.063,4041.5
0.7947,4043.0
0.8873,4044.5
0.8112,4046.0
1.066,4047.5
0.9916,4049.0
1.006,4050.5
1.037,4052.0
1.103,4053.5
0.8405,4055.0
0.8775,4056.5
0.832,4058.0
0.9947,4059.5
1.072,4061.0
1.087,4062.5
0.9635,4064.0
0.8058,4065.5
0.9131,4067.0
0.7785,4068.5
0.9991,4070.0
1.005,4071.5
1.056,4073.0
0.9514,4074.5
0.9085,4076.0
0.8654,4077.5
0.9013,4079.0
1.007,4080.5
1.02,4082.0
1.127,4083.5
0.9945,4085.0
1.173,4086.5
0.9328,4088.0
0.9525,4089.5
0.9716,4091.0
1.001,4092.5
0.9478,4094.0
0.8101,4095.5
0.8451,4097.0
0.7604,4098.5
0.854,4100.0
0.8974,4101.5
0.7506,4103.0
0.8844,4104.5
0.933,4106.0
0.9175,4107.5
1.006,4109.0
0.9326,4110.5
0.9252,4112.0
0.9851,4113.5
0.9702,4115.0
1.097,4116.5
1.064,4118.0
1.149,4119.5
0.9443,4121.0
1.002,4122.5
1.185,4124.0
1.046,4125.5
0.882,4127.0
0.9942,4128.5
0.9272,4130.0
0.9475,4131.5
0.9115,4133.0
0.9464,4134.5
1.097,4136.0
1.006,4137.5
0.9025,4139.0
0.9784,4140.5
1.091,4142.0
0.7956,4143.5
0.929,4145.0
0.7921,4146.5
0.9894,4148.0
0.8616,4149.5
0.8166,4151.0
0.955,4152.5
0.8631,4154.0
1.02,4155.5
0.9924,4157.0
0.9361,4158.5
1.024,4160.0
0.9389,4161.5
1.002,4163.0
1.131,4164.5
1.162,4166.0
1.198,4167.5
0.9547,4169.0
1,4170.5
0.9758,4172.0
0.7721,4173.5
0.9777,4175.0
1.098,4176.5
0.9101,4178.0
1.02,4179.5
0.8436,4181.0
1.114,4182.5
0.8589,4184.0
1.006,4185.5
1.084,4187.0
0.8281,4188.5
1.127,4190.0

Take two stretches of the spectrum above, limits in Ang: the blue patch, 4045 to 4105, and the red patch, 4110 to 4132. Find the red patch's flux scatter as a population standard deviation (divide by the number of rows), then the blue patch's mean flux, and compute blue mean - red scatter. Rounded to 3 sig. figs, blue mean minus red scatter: 0.860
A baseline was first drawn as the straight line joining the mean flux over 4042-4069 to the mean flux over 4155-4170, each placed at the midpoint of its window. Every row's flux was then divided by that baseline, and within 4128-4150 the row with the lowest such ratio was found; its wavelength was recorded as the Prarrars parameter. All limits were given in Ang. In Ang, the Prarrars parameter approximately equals 4146.5 Ang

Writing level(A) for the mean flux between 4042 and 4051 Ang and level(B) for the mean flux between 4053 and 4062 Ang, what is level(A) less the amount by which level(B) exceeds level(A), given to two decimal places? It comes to 0.90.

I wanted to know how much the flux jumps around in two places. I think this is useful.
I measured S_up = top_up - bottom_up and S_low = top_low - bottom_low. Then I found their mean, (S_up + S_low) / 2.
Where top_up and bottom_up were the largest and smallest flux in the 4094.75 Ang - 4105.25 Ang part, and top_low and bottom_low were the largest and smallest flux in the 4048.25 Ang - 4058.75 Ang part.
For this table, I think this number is 0.21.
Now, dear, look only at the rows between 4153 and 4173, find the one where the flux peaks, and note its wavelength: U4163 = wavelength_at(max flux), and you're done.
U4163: 4167.5 Ang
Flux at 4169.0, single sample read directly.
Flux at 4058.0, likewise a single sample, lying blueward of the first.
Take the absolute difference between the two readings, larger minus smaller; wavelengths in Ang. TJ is 0.123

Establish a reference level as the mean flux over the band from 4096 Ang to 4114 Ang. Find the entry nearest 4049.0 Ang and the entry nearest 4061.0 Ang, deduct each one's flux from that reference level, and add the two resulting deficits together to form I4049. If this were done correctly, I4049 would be -0.3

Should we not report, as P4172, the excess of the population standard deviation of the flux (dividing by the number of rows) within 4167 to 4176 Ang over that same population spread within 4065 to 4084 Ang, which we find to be 0.028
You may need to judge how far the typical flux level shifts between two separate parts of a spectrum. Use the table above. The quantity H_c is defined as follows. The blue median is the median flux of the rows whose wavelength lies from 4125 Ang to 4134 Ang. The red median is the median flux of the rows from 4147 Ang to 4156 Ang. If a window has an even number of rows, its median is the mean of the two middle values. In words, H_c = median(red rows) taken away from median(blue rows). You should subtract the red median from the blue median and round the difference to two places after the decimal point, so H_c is 0.03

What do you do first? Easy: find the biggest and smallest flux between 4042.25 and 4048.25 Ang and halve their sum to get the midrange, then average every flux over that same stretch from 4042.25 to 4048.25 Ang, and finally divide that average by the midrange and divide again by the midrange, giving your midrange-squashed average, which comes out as 1.03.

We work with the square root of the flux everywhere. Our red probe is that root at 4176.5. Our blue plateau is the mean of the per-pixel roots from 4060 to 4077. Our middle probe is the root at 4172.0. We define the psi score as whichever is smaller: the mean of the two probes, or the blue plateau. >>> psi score 0.98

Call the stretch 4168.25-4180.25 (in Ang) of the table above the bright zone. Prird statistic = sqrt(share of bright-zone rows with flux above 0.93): 0.87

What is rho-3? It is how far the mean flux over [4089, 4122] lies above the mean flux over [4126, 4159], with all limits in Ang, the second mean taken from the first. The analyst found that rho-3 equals -0.002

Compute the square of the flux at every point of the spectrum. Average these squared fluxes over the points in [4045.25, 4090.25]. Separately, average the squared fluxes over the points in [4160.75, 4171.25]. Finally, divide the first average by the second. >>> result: 0.84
